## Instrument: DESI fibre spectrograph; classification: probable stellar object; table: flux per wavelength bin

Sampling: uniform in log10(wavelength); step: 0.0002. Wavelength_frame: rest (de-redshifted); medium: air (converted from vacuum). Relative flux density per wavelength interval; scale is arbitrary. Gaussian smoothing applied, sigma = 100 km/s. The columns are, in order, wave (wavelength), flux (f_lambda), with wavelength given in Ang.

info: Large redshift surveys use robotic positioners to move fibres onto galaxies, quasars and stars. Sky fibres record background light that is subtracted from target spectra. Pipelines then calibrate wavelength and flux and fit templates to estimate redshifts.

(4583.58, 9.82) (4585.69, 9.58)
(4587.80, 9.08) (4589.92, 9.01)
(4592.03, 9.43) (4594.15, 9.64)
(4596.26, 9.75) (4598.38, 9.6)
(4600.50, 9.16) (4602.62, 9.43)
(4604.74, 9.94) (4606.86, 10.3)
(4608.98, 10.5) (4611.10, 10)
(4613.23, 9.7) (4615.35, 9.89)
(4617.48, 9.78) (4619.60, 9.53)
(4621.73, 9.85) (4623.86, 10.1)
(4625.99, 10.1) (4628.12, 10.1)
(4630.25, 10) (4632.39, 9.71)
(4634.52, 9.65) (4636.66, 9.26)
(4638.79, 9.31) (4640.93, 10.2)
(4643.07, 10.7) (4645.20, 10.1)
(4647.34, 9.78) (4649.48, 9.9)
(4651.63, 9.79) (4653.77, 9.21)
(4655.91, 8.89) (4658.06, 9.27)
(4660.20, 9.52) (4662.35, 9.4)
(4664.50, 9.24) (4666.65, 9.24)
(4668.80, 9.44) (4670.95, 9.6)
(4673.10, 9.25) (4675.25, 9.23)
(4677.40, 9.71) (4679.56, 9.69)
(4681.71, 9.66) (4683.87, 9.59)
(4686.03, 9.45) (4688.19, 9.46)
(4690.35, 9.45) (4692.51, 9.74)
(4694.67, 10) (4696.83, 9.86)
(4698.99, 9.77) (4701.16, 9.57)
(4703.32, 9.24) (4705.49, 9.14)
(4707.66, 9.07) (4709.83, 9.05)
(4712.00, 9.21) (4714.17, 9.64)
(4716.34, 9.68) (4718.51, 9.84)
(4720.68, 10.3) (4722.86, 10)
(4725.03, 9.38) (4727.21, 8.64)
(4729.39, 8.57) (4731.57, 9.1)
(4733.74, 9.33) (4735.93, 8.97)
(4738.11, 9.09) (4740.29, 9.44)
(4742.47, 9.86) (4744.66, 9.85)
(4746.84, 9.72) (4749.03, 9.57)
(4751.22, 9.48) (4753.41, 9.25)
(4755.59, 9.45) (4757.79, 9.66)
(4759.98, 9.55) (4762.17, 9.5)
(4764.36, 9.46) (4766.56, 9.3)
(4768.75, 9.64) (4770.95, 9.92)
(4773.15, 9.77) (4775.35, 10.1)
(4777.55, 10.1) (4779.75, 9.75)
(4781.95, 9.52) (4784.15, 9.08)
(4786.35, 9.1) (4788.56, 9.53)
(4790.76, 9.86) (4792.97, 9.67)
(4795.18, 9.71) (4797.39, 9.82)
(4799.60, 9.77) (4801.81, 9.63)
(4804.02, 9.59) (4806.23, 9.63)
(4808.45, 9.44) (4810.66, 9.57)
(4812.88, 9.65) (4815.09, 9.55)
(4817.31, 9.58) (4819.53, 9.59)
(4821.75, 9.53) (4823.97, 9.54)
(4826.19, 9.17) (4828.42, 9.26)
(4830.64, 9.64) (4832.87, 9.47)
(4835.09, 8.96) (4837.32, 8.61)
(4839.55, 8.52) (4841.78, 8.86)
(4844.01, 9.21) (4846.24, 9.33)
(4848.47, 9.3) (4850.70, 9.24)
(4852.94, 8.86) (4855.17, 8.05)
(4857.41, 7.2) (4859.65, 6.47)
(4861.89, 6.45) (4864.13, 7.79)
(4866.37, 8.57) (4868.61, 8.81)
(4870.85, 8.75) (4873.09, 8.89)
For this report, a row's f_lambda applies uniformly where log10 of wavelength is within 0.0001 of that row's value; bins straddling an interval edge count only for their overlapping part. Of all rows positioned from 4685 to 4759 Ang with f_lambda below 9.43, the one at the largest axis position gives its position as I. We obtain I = 4753.41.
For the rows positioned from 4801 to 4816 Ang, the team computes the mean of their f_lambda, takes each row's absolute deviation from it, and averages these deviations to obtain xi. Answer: 0.05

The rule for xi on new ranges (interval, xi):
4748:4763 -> 0.09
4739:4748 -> 0.14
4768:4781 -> 0.16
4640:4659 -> 0.42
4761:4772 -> 0.17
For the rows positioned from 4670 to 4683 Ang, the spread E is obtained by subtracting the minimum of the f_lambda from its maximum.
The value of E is 0.5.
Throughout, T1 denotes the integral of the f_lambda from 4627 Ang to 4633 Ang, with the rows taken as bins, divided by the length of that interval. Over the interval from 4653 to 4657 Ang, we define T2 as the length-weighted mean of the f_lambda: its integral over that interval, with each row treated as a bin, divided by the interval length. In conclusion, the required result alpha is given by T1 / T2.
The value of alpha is 1.10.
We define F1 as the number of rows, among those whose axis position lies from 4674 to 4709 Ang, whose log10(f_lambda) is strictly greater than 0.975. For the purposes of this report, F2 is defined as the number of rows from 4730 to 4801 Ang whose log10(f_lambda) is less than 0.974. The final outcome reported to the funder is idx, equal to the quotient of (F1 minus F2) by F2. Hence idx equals 0.5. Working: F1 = 12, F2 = 8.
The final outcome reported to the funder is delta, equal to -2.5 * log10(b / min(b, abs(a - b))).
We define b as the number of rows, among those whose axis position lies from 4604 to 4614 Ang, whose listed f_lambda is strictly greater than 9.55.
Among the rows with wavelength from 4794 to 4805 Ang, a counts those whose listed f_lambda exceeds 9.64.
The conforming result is -0.99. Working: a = 3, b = 5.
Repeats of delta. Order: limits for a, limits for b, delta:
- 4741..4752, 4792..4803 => -0.99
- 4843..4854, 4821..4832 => 0.00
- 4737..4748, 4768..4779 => -0.99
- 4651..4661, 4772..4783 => -0.31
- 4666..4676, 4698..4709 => 0.00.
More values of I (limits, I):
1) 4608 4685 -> 4675.25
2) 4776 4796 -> 4786.35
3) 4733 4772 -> 4766.56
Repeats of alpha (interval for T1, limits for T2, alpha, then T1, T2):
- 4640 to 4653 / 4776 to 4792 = 1.05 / 10.06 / 9.6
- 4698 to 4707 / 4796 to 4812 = 0.98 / 9.40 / 9.6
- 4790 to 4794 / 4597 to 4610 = 0.99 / 9.75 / 9.8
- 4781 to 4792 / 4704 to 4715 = 1.02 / 9.42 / 9.2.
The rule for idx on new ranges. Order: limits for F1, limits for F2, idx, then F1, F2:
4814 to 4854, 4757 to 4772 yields 6.0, 7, 1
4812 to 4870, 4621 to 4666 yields 0.1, 8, 7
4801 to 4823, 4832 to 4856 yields -0.1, 9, 10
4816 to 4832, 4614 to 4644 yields 1.5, 5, 2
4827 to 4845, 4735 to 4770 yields -0.5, 2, 4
